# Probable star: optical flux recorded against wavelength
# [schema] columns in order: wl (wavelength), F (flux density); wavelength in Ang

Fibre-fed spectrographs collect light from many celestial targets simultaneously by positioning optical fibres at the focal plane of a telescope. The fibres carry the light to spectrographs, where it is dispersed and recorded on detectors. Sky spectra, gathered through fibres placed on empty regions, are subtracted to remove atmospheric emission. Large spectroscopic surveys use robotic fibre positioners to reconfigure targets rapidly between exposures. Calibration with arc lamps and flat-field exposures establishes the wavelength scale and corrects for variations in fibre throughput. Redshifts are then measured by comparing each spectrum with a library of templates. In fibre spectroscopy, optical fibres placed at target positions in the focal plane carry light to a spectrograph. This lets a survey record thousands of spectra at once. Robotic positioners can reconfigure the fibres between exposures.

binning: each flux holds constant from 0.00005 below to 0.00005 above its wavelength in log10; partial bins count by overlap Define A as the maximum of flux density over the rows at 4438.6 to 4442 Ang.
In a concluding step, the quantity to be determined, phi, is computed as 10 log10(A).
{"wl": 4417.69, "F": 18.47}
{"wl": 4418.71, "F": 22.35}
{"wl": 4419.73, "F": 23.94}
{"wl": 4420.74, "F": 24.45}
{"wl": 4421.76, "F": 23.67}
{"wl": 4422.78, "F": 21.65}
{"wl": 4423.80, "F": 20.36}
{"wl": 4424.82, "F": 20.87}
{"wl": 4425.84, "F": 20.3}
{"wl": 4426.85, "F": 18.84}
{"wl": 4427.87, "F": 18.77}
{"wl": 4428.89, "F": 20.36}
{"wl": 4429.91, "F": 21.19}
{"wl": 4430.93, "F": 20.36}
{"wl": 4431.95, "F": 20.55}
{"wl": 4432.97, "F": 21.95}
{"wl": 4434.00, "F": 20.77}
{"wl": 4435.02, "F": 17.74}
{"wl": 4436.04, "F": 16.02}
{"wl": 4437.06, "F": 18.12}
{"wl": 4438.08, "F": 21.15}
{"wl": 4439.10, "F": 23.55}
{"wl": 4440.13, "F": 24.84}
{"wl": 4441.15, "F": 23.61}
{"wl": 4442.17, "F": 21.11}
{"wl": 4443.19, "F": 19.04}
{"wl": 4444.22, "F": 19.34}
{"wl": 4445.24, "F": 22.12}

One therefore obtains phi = 14.0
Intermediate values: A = 24.84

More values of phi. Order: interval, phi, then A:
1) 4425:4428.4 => 13.1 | 20.3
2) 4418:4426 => 13.9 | 24.45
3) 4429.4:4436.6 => 13.4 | 21.95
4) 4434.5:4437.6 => 12.6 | 18.12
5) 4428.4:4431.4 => 13.3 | 21.19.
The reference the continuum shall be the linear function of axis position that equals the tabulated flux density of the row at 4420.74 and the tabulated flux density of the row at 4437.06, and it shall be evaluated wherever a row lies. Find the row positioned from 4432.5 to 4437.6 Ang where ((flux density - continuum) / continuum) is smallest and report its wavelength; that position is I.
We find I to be 4436.04 Ang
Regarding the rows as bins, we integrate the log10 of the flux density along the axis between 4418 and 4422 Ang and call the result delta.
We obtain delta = 5.47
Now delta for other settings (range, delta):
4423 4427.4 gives 5.75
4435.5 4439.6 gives 5.30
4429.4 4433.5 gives 5.41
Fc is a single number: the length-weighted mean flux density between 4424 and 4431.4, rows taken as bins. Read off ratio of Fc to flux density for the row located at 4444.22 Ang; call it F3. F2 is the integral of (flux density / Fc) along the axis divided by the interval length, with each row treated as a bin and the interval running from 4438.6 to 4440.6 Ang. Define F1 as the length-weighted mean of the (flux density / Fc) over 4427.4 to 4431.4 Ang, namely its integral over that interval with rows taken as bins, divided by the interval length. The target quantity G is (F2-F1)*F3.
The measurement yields 0.20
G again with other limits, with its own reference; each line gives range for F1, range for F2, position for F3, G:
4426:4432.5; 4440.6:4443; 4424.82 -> 0.09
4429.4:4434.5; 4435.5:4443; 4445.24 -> 0.01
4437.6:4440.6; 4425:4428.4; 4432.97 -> -0.17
